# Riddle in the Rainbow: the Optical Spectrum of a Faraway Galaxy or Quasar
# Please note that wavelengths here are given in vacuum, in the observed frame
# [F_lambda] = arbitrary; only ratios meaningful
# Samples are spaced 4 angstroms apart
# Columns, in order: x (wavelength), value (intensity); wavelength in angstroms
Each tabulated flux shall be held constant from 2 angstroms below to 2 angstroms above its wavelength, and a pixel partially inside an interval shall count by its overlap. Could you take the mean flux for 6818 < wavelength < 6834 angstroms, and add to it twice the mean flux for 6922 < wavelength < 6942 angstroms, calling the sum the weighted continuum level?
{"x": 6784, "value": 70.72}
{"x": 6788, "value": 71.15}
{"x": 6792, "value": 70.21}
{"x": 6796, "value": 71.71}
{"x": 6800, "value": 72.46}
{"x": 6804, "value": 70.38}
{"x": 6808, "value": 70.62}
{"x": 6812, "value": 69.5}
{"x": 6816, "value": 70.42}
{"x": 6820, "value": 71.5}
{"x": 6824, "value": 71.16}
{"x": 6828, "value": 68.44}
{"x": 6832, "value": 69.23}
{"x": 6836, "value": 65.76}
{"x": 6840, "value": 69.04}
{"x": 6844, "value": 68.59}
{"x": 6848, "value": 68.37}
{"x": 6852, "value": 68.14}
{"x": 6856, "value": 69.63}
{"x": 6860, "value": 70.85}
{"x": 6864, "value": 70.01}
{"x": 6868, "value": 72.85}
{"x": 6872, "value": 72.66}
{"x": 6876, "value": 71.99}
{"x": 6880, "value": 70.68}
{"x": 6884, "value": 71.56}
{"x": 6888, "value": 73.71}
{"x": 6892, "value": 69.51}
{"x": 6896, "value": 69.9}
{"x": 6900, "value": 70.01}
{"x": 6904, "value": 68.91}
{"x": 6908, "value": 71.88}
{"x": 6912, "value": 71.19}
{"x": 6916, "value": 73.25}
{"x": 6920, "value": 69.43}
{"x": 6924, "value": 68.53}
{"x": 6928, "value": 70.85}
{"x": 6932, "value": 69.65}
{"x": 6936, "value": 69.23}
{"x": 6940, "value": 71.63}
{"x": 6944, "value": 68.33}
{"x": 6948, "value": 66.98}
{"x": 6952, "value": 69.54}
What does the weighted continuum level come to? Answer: 210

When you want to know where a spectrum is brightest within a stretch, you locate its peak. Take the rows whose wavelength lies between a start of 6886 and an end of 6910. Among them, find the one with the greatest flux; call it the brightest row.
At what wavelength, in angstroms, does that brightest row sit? 6888 angstroms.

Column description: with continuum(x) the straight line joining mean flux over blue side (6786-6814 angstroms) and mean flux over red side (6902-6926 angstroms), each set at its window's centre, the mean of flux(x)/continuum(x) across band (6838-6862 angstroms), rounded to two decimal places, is 0.98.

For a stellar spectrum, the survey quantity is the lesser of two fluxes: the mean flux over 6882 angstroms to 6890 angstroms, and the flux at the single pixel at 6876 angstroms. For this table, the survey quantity 72.0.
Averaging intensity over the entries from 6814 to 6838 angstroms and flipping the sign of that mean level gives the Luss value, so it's -69.4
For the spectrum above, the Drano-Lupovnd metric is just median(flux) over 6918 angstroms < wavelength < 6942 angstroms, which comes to 69.5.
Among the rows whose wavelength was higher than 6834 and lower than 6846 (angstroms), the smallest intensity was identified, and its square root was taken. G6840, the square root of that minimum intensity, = 8.11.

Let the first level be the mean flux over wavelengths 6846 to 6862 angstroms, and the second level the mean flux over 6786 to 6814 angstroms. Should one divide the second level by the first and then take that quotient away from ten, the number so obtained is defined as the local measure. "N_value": 8.977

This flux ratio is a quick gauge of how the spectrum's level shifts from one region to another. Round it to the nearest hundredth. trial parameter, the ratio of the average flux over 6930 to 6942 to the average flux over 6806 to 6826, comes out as 0.99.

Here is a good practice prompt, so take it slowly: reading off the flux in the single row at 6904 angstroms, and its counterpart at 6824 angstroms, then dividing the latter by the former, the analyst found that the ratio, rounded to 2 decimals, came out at 1.03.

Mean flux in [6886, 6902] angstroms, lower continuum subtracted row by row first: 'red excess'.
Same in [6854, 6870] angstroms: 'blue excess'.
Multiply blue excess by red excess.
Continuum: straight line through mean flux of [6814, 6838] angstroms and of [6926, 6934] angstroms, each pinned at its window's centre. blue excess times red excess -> 0.9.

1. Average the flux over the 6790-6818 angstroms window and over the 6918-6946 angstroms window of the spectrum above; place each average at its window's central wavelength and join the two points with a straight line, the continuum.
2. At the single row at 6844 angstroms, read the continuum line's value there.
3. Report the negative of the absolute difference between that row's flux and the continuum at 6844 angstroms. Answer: -1.8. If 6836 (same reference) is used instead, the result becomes -4.7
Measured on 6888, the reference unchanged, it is -3.7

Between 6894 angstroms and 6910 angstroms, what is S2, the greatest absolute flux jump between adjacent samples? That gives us 3.0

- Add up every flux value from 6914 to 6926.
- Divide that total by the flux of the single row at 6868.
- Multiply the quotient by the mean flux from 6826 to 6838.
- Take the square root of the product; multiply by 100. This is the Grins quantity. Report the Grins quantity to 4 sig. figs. 1402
